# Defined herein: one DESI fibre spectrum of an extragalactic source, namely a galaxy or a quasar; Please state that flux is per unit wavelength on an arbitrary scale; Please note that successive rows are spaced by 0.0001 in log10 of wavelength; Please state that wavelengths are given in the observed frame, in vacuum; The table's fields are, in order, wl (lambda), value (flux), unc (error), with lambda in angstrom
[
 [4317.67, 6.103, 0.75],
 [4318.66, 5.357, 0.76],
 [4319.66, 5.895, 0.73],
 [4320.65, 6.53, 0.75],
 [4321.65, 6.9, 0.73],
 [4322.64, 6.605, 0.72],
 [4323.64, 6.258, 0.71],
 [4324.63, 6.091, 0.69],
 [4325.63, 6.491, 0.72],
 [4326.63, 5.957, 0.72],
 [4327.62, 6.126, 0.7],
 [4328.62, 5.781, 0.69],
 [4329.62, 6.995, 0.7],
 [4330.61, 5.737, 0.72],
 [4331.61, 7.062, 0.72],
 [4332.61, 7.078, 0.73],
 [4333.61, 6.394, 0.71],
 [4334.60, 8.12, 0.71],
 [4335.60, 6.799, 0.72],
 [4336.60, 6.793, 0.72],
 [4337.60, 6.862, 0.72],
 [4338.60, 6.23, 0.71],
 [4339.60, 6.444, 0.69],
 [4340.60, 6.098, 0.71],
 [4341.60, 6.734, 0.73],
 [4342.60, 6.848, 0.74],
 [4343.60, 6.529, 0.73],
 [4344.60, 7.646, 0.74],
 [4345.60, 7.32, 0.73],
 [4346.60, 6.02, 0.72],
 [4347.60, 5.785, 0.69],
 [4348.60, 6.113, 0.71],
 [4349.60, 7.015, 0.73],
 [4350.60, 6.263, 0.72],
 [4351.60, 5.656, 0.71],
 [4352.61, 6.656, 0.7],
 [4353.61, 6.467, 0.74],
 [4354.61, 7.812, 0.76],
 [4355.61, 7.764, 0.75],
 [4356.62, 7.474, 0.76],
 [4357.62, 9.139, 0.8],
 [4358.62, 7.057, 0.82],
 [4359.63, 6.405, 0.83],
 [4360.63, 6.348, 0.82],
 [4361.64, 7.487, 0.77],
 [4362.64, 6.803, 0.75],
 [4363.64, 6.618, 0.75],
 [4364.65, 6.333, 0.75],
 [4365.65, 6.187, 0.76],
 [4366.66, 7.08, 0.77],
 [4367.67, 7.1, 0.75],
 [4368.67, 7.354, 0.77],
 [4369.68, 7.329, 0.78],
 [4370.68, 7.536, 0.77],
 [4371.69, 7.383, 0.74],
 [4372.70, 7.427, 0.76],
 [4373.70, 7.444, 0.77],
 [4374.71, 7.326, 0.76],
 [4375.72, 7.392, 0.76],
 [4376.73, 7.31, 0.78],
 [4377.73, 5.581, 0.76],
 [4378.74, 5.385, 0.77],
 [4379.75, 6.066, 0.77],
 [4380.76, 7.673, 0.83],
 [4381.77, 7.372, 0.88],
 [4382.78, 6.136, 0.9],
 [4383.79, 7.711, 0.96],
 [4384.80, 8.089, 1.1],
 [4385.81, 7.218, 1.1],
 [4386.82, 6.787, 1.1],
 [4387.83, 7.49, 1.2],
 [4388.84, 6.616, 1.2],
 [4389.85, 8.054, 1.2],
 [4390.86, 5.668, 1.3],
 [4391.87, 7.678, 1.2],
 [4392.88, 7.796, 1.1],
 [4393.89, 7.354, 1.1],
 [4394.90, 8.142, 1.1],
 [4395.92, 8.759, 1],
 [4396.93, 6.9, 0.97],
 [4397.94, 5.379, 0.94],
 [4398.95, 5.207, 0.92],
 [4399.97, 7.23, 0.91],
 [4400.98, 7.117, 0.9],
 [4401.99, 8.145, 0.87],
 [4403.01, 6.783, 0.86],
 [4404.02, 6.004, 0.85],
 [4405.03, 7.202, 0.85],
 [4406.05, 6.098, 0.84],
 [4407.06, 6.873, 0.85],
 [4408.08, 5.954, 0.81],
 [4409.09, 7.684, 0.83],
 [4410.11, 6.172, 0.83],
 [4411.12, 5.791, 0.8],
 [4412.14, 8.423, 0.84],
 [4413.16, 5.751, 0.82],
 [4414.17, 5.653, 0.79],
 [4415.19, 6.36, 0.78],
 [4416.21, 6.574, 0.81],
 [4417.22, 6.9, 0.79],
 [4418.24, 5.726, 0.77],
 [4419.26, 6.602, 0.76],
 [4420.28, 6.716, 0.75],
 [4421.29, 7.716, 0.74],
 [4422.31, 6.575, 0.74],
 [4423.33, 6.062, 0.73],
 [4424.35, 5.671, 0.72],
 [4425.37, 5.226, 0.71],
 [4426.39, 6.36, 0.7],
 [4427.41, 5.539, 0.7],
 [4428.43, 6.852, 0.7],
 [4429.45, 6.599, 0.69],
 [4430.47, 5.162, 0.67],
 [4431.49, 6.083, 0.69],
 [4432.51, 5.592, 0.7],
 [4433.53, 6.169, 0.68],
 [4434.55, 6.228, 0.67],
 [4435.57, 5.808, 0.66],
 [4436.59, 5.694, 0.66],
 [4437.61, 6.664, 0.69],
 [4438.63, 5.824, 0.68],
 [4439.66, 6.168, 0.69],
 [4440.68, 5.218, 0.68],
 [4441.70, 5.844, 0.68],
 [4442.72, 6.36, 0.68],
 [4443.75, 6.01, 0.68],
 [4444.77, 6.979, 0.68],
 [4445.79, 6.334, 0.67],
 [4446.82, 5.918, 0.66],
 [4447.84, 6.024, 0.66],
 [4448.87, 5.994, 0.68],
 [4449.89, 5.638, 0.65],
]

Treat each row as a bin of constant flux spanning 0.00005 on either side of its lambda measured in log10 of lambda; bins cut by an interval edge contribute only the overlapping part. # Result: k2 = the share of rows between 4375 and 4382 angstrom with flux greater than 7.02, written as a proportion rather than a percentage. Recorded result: 0.6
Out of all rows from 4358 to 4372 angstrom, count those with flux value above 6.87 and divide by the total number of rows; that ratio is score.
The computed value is 0.6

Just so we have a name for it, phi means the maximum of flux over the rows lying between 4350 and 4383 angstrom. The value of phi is 9.139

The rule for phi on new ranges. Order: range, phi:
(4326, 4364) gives 9.139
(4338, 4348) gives 7.646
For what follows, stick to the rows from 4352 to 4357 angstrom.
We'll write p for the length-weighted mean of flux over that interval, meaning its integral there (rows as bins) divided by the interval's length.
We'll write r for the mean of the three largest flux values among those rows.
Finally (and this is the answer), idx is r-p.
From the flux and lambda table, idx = 0.5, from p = 7.2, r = 7.7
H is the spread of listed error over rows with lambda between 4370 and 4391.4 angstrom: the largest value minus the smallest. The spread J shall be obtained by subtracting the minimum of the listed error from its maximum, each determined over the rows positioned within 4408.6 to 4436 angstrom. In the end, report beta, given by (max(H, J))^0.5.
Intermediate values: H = 0.6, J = 0.18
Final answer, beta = 0.75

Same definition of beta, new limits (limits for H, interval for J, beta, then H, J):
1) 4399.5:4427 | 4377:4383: 0.46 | 0.2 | 0.14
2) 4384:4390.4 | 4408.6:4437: 0.42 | 0.1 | 0.18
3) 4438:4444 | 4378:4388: 0.66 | 0.0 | 0.43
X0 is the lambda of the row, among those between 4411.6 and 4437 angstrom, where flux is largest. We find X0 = 4412.14 angstrom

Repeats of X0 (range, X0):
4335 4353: 4344.60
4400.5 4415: 4412.14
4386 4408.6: 4395.92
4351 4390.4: 4357.62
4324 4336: 4334.60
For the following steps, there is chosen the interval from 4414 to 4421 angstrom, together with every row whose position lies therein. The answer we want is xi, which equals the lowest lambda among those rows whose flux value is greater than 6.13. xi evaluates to 4415.19 angstrom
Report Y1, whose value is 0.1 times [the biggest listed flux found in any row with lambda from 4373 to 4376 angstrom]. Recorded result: 0.74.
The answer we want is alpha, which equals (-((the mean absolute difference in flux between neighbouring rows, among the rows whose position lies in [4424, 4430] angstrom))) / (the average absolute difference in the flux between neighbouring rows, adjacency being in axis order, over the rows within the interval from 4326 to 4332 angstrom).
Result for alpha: -0.92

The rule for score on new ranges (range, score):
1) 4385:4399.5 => 0.6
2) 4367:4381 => 0.8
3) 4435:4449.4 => 0.1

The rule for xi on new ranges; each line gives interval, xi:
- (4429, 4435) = 4429.45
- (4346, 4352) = 4349.60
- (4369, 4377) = 4369.68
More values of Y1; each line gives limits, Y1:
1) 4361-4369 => 0.75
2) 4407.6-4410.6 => 0.77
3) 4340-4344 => 0.68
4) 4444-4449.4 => 0.70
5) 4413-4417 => 0.66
